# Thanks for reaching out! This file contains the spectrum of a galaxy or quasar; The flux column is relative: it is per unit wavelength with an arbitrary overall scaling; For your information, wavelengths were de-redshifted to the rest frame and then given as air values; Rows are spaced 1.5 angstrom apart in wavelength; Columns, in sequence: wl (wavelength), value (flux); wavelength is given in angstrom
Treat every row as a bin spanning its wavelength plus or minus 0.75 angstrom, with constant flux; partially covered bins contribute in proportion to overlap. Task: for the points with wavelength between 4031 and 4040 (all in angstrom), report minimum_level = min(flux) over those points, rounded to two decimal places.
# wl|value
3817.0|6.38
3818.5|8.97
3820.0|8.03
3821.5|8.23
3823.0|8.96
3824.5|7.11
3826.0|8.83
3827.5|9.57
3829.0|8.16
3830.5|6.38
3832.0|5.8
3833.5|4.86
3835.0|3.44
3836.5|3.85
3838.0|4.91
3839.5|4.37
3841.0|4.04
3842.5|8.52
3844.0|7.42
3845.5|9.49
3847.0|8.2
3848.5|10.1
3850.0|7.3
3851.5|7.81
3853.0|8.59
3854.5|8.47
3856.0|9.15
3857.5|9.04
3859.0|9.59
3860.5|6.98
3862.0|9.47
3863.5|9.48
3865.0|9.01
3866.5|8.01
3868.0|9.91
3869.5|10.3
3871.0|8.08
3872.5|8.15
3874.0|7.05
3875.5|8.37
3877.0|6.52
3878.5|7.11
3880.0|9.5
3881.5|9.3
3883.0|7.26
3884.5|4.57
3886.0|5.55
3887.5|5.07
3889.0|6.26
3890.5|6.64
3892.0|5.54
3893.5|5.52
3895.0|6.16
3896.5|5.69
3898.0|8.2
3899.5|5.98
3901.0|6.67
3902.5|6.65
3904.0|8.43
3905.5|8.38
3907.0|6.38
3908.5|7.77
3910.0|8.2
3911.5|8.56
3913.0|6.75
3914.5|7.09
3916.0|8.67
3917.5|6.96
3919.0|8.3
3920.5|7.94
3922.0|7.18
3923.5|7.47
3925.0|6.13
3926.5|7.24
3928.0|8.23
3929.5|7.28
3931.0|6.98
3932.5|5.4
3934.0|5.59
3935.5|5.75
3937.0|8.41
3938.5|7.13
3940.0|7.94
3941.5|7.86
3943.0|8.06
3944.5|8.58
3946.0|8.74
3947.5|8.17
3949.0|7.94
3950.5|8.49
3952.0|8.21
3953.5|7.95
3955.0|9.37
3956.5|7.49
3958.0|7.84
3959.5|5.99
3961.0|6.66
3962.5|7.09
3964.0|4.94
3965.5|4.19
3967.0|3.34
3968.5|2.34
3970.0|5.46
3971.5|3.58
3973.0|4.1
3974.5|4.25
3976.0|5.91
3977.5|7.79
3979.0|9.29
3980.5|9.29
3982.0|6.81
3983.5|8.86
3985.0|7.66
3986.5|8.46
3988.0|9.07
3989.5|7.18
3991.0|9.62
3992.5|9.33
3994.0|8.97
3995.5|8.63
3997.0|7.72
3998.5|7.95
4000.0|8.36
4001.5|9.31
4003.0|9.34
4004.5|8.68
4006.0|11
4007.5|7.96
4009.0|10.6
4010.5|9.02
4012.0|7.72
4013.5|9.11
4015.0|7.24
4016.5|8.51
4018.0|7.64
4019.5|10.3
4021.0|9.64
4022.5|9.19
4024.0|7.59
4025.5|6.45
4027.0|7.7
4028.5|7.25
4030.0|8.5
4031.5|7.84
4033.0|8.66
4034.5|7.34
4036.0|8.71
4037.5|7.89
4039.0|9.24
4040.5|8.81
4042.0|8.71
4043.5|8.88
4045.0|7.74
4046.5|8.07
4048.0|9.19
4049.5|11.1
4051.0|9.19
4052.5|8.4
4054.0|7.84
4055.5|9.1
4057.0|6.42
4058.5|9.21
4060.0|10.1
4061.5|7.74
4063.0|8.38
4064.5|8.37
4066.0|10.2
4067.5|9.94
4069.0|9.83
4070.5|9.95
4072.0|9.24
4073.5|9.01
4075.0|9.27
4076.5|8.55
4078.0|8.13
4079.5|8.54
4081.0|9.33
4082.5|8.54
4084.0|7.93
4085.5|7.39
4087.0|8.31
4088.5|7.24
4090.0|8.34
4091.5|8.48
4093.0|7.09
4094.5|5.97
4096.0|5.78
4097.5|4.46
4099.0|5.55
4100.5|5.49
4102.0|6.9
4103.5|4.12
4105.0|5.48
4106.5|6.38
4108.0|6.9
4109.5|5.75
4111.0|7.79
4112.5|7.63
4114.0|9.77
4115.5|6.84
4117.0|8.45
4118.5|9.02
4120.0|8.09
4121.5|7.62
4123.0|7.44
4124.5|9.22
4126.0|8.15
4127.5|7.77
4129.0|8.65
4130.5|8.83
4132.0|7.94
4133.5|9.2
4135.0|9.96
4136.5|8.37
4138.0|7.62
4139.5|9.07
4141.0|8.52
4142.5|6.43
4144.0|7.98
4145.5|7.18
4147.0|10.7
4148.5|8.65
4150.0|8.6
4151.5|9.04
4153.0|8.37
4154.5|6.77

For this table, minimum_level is 7.34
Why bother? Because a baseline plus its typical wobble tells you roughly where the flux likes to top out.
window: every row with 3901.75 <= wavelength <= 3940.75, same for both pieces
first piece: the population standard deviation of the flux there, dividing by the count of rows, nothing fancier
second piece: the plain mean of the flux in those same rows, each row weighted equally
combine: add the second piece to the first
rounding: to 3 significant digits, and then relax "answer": 8.28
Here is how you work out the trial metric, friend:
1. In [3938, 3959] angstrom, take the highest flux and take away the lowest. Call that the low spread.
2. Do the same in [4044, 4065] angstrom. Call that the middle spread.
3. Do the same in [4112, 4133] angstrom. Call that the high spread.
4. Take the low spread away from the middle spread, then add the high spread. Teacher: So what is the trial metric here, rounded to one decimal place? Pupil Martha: 5.4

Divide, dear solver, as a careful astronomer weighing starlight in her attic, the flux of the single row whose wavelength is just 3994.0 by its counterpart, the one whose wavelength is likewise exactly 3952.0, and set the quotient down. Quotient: 1.09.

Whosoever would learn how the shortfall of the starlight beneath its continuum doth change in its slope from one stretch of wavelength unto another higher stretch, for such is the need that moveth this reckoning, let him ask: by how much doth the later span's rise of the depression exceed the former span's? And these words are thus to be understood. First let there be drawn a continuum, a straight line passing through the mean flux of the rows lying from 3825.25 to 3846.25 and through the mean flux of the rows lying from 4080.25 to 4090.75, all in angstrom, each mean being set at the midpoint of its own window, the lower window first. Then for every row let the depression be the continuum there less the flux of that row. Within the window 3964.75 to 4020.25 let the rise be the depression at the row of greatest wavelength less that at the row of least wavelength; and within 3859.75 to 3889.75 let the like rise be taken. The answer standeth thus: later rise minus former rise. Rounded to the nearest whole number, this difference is -7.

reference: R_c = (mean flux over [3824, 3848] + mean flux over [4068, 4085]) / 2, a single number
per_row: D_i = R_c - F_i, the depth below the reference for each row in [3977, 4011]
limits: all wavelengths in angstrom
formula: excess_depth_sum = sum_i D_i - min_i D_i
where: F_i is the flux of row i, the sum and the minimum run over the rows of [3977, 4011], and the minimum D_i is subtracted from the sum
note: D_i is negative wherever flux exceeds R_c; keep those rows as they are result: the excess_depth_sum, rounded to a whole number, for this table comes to -19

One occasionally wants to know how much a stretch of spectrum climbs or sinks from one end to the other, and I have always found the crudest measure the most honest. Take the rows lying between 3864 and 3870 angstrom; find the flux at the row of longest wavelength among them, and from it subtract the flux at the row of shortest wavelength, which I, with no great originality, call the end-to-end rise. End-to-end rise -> 1.3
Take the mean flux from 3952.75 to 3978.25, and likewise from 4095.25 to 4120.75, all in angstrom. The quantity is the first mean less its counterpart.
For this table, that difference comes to -0.9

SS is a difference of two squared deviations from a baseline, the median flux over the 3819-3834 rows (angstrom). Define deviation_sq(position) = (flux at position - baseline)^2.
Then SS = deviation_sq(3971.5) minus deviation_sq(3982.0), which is 19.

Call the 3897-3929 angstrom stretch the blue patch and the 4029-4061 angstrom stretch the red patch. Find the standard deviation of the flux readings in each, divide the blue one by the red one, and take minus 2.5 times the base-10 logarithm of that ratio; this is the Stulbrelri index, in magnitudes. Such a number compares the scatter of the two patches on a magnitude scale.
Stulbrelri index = 0.2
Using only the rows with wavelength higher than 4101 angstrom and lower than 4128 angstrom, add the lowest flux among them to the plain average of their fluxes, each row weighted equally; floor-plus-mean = 12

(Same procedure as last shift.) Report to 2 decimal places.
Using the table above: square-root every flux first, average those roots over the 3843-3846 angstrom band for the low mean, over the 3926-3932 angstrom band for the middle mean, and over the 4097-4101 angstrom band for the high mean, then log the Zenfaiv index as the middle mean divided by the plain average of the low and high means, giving 1.05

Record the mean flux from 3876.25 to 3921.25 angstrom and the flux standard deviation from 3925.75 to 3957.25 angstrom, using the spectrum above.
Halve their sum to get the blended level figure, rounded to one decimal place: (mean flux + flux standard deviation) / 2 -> 4.0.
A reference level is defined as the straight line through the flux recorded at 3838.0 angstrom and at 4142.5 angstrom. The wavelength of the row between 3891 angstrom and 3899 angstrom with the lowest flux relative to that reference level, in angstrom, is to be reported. 3893.5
